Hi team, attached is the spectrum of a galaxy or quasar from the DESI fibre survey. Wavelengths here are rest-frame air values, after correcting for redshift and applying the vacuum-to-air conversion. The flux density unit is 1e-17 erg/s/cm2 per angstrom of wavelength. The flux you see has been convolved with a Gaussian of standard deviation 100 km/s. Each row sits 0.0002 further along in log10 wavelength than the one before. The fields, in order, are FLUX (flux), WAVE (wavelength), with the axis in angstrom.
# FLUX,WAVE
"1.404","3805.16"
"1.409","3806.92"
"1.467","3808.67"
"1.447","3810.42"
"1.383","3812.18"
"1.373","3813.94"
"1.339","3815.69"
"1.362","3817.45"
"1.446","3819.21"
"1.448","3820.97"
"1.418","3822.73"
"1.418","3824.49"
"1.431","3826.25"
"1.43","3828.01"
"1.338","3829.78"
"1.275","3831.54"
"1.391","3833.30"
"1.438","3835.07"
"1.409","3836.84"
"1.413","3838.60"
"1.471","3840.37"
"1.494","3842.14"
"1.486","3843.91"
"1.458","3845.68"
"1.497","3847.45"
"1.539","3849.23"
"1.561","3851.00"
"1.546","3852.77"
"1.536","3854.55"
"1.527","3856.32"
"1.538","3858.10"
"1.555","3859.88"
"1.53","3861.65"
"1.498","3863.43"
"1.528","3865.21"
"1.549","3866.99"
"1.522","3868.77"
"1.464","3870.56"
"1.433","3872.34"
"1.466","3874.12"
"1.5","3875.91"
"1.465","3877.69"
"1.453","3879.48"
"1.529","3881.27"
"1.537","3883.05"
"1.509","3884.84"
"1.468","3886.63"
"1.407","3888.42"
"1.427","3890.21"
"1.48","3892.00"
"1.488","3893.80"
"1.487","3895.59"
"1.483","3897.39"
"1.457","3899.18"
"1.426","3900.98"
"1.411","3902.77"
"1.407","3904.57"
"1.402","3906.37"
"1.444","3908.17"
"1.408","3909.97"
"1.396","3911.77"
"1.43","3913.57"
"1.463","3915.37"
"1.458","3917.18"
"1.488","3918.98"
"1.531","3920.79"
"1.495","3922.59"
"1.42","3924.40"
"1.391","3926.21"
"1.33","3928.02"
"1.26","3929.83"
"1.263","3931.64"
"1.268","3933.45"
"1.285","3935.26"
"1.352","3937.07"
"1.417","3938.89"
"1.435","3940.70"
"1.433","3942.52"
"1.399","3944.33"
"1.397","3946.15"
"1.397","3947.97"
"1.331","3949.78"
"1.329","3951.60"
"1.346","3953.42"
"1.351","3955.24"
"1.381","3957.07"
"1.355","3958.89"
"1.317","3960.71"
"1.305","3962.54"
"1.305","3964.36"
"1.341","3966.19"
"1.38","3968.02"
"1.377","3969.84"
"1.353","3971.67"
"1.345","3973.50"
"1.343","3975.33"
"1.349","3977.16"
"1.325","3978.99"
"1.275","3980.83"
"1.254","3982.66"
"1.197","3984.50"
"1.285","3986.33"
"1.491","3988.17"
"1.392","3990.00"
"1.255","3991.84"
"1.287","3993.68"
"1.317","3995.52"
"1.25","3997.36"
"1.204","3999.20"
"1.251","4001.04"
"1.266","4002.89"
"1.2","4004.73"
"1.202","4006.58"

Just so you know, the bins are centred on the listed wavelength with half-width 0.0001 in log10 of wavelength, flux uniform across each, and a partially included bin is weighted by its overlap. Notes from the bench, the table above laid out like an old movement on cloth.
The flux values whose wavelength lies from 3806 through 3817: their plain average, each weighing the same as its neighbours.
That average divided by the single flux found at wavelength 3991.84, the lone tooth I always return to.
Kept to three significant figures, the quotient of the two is 1.12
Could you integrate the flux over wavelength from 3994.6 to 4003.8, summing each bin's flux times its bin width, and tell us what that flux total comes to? 11.6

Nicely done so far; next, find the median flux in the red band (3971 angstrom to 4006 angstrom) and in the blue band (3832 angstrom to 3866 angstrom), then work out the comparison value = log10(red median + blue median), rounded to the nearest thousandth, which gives 0.445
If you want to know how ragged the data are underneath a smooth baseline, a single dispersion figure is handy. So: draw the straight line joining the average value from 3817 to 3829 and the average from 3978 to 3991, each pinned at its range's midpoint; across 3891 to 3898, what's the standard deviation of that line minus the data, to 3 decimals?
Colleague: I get 0.004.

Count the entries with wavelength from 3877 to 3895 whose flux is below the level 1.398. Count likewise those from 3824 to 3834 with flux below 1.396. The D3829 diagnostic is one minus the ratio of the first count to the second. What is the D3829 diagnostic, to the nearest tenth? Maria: 1.0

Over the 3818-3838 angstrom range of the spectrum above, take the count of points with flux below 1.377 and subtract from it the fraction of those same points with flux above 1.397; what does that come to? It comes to 1.3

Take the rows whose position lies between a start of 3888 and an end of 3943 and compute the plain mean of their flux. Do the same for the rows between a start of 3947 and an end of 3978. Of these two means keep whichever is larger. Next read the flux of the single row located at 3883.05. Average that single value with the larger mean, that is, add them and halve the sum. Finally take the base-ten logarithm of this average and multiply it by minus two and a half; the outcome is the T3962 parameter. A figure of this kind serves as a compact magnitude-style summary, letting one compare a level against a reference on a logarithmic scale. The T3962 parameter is -0.422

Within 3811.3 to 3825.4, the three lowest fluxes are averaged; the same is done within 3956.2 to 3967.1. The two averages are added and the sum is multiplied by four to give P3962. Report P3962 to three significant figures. 10.7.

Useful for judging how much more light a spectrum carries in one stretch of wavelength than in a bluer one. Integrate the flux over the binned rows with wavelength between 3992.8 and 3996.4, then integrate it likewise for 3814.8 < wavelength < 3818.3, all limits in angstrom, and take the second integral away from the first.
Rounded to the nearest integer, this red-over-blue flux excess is 0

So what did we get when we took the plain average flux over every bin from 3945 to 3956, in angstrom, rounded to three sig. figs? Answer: 1.36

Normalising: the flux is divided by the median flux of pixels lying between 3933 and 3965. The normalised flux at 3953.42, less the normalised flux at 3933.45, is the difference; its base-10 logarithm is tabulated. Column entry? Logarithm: -1.2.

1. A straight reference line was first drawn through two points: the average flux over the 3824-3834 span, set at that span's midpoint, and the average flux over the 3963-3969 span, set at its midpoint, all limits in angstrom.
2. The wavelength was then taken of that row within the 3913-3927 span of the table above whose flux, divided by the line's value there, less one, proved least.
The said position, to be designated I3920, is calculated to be 3926.21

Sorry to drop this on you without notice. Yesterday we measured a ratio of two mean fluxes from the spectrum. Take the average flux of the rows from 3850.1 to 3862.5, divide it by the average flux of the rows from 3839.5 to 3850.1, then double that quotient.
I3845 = 2.07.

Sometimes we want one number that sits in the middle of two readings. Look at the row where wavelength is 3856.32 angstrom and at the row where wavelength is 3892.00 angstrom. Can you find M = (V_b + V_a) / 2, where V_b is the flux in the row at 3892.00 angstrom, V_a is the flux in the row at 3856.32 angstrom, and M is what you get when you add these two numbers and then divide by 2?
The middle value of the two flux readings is 1.50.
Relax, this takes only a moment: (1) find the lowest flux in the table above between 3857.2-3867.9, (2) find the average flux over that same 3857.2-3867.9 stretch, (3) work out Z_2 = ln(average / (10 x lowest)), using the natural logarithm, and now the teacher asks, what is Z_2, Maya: -2.279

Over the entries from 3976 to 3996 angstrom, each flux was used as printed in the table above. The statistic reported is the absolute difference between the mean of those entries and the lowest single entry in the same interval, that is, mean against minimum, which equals 0.115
